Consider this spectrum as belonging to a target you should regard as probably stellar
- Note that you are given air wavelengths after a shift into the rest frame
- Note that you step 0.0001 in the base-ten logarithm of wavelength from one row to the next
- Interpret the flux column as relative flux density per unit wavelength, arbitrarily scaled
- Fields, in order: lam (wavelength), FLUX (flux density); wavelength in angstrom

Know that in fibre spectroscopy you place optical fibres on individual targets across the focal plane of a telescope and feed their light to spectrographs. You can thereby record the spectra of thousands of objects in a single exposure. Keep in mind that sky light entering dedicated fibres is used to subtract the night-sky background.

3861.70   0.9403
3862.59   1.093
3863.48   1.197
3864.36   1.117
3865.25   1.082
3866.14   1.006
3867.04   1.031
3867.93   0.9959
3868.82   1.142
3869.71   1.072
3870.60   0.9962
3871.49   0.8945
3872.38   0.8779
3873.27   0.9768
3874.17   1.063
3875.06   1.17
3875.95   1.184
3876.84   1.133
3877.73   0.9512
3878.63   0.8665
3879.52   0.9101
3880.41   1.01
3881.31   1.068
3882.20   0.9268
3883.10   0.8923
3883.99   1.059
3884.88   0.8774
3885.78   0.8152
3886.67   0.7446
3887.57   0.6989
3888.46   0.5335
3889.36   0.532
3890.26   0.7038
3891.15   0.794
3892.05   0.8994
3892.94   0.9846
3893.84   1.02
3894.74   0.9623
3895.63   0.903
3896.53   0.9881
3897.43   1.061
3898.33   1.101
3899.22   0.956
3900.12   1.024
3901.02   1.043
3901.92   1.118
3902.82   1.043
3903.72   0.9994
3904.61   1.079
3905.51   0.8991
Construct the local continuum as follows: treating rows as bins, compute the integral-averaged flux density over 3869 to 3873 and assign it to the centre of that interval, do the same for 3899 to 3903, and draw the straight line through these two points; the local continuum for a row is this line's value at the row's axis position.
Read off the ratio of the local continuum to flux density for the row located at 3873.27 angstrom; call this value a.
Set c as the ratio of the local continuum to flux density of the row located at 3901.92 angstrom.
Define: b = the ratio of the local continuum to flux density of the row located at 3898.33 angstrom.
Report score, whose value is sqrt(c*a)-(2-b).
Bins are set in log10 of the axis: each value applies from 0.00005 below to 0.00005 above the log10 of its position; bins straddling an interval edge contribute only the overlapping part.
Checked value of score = -0.10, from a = 1.00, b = 0.94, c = 0.93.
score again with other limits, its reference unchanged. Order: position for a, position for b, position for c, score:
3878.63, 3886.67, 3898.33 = 0.39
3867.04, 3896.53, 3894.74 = 0.04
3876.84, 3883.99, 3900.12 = -0.11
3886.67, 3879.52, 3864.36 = 0.17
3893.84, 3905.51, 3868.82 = 0.09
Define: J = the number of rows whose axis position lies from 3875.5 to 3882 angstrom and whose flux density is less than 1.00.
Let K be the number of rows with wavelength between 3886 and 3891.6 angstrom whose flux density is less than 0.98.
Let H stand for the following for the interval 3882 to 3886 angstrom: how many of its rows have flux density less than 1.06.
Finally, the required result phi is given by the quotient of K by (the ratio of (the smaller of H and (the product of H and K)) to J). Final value 4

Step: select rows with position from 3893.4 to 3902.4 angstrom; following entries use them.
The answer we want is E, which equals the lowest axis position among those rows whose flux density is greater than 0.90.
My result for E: 3893.84 angstrom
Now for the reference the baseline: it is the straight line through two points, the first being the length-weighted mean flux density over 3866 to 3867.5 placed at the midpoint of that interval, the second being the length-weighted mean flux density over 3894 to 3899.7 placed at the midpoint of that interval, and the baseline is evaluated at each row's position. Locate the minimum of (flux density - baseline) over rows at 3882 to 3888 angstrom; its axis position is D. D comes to 3887.57 angstrom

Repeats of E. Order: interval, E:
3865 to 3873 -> 3865.25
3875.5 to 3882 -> 3875.95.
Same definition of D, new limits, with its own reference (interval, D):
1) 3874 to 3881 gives 3878.63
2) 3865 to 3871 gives 3867.93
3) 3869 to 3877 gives 3872.38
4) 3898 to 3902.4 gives 3899.22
